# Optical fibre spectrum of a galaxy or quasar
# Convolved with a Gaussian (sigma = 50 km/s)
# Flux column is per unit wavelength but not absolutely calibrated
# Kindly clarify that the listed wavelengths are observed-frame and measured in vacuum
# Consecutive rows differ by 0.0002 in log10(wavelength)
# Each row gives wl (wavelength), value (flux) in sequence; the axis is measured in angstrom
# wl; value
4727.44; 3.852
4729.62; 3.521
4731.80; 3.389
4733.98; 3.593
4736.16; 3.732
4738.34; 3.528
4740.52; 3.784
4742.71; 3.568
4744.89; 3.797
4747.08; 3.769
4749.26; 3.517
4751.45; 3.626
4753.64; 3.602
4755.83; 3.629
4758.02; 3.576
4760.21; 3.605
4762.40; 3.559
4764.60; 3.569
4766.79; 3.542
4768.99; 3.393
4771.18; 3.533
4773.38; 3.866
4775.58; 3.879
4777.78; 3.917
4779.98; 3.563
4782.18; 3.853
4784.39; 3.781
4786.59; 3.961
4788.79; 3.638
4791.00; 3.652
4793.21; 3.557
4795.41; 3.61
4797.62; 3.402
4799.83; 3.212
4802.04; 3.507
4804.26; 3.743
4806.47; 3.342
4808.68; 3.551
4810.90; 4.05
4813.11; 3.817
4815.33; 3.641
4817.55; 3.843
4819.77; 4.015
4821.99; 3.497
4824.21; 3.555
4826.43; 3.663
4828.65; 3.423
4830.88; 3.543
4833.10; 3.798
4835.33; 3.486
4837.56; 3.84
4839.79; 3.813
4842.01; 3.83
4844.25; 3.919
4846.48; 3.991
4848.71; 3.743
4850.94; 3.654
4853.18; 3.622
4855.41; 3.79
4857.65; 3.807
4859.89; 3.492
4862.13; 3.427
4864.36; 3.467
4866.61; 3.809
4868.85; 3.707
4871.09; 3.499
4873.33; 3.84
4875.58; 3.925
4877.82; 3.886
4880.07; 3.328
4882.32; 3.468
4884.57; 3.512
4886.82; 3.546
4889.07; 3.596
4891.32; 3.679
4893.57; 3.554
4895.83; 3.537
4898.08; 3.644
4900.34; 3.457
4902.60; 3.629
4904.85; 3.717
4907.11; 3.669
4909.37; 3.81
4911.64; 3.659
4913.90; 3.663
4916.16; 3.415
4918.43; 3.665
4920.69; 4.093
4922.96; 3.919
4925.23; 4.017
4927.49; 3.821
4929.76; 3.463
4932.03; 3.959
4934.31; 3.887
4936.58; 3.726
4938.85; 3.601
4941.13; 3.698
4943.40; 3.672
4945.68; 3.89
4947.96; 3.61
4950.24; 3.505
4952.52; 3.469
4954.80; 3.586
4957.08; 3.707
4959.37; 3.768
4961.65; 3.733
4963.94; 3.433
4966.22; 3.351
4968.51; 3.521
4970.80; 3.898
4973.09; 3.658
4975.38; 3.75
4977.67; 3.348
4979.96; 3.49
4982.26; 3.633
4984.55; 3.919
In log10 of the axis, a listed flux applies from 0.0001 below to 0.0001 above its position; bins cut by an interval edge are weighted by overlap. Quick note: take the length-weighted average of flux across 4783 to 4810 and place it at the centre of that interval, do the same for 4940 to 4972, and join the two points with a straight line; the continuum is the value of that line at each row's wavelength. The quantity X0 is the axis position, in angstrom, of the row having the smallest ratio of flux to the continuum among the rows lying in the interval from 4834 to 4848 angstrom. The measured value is 4835.33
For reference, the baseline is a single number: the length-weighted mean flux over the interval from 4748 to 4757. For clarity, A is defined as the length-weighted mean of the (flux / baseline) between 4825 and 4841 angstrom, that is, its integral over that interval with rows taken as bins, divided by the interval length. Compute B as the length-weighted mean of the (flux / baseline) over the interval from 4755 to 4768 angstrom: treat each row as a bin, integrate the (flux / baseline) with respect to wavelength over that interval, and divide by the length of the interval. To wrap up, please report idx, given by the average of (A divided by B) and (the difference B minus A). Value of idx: 0.500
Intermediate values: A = 1.015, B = 0.99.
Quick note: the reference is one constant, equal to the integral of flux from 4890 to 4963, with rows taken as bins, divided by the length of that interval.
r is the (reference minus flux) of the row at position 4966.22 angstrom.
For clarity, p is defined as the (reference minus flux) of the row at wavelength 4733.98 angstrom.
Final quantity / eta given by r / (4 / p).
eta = 0.009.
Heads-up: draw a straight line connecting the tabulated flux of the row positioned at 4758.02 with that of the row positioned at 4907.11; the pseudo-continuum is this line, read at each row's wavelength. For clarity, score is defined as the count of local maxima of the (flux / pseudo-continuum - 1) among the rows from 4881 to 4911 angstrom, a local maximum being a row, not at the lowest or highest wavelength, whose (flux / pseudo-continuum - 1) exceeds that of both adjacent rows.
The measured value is 3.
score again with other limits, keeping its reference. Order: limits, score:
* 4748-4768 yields 4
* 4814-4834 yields 2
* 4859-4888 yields 2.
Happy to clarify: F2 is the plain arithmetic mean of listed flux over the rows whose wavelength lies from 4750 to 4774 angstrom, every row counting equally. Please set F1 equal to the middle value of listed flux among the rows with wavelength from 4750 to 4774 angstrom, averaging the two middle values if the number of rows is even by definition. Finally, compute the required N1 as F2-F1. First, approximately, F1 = 3.58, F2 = 3.59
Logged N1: 0.015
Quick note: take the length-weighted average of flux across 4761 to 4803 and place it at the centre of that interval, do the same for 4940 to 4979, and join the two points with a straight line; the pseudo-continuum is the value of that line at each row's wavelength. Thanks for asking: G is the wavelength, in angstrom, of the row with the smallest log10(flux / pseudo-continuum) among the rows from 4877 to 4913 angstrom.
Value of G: 4880.07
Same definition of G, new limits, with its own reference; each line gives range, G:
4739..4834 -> 4799.83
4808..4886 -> 4880.07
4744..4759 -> 4749.26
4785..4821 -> 4799.83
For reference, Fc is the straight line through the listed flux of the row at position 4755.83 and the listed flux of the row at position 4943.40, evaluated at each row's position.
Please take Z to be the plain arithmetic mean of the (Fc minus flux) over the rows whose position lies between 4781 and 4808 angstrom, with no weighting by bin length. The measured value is 0.033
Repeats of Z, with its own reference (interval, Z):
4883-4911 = 0.049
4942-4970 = 0.071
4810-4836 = -0.050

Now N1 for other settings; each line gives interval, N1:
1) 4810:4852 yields -0.055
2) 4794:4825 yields 0.045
